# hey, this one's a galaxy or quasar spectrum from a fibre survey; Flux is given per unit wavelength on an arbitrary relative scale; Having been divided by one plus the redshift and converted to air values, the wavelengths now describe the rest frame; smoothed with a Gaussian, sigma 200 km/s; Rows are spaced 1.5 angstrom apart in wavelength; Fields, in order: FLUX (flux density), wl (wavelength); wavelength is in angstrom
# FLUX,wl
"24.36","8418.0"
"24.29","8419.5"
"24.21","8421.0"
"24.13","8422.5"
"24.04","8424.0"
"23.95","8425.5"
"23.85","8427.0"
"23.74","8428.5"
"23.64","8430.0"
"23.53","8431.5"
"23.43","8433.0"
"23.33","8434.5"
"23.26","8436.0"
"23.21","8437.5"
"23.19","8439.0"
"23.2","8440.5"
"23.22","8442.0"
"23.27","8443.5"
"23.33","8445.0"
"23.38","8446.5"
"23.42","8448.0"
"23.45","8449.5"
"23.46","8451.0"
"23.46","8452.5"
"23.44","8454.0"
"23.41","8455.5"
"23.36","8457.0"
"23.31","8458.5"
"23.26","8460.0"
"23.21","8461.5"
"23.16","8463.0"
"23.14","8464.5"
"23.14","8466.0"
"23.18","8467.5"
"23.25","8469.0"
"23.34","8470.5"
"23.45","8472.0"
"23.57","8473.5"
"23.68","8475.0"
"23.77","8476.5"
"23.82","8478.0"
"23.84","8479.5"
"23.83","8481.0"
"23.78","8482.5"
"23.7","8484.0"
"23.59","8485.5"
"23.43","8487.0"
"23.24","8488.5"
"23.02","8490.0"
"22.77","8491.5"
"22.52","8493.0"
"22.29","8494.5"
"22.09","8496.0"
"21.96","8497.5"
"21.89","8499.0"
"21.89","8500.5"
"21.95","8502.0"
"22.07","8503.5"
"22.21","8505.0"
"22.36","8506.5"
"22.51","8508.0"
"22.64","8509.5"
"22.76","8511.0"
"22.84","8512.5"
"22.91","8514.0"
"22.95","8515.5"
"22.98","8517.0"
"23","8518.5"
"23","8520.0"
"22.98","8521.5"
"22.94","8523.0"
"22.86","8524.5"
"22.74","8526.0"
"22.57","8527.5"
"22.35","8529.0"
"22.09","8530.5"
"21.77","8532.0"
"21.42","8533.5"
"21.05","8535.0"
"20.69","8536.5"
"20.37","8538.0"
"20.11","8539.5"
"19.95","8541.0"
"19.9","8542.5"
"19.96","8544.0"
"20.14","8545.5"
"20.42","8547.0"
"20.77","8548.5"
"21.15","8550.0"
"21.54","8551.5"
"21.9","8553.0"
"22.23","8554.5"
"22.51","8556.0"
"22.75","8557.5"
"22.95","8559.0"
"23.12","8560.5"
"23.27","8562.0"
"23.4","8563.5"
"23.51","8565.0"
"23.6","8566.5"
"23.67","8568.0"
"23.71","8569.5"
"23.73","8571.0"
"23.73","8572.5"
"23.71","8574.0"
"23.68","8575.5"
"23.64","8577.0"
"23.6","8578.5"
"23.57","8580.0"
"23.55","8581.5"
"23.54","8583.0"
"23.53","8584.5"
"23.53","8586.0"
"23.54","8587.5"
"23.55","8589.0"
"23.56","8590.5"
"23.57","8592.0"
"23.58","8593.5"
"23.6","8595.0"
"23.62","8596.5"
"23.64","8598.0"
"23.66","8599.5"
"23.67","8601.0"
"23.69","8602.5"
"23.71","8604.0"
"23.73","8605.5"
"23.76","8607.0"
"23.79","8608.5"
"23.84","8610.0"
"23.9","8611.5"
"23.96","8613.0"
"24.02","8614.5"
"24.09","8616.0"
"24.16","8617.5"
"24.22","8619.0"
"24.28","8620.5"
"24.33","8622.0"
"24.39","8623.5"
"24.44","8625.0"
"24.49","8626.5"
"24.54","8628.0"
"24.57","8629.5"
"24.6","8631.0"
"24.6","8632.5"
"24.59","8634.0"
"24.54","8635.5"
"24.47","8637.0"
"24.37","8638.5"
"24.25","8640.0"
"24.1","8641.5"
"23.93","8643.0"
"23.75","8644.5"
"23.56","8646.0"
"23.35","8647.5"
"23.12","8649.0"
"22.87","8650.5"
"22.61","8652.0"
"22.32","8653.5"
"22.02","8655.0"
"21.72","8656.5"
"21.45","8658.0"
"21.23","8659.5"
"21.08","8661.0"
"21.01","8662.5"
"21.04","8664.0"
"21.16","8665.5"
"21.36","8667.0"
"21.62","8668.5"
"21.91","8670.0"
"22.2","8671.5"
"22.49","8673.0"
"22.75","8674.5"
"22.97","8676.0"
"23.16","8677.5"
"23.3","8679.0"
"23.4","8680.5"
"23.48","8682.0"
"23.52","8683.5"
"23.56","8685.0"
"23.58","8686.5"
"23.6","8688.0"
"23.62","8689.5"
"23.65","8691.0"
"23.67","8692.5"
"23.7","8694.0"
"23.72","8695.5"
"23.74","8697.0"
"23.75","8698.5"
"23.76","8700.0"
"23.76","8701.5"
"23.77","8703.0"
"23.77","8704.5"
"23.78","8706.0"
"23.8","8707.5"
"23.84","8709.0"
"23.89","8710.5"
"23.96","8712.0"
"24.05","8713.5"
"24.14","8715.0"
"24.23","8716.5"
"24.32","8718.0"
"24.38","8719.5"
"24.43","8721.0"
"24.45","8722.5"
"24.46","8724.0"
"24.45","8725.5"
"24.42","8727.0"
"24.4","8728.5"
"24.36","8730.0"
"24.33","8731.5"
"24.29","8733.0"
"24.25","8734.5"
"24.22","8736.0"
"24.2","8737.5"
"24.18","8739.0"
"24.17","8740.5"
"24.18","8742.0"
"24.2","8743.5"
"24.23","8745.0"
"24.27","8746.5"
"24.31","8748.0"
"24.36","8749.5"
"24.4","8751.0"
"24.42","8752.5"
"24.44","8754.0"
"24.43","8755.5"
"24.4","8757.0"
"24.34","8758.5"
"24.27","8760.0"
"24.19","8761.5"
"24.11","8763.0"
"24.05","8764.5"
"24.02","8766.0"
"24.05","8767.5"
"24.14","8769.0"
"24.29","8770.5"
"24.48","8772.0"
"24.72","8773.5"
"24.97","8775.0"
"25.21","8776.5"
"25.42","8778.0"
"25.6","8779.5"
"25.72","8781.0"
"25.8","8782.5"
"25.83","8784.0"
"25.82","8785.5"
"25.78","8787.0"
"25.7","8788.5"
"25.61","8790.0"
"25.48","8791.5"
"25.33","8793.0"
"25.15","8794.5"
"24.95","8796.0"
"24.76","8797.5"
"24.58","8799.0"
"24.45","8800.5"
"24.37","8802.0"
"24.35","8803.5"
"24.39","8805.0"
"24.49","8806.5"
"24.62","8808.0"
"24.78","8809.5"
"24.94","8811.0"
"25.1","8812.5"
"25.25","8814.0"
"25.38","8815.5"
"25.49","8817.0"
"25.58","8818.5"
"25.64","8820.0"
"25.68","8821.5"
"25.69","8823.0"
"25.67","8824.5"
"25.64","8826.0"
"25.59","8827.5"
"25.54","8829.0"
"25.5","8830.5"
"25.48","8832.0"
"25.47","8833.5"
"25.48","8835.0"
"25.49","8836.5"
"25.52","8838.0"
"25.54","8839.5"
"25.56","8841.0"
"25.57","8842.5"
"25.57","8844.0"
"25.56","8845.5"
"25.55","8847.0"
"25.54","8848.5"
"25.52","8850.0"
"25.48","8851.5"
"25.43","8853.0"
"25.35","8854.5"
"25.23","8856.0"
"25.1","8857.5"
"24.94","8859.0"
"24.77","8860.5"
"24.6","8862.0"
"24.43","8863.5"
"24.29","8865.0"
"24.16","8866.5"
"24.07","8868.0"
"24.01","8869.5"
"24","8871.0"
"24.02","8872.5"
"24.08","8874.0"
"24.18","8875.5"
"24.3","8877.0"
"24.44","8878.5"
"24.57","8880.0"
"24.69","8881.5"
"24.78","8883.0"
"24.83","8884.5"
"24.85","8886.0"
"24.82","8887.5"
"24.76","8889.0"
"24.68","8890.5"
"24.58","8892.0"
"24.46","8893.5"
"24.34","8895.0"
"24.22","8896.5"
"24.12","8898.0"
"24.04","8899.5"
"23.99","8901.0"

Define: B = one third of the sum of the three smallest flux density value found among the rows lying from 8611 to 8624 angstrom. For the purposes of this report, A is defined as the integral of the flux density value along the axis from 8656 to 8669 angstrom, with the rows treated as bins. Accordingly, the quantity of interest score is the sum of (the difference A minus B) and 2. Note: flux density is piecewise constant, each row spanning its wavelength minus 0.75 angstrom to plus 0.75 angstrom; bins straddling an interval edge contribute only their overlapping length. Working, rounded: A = 277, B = 24.0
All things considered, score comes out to 255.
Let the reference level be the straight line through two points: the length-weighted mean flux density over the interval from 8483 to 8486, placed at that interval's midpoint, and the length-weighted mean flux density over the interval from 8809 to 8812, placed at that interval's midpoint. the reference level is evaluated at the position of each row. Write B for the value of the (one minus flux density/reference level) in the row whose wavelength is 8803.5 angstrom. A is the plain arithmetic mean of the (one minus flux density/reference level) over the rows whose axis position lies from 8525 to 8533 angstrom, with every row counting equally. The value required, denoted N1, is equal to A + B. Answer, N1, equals 0.08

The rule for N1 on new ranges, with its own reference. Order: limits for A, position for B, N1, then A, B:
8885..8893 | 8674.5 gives 0.08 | 0.018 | 0.07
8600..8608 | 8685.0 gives 0.05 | 0.017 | 0.04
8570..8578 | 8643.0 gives 0.03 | 0.012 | 0.01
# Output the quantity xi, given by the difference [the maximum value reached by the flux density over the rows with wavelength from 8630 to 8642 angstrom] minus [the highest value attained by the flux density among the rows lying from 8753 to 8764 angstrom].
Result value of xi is 0.16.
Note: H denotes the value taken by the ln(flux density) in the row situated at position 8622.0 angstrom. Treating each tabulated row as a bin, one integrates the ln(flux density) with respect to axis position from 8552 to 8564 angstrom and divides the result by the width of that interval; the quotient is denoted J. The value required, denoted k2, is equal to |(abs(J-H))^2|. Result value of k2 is 0.005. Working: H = 3.19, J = 3.12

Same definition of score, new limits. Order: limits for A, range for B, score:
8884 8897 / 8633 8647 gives 298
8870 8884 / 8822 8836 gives 317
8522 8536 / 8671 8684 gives 290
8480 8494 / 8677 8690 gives 305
